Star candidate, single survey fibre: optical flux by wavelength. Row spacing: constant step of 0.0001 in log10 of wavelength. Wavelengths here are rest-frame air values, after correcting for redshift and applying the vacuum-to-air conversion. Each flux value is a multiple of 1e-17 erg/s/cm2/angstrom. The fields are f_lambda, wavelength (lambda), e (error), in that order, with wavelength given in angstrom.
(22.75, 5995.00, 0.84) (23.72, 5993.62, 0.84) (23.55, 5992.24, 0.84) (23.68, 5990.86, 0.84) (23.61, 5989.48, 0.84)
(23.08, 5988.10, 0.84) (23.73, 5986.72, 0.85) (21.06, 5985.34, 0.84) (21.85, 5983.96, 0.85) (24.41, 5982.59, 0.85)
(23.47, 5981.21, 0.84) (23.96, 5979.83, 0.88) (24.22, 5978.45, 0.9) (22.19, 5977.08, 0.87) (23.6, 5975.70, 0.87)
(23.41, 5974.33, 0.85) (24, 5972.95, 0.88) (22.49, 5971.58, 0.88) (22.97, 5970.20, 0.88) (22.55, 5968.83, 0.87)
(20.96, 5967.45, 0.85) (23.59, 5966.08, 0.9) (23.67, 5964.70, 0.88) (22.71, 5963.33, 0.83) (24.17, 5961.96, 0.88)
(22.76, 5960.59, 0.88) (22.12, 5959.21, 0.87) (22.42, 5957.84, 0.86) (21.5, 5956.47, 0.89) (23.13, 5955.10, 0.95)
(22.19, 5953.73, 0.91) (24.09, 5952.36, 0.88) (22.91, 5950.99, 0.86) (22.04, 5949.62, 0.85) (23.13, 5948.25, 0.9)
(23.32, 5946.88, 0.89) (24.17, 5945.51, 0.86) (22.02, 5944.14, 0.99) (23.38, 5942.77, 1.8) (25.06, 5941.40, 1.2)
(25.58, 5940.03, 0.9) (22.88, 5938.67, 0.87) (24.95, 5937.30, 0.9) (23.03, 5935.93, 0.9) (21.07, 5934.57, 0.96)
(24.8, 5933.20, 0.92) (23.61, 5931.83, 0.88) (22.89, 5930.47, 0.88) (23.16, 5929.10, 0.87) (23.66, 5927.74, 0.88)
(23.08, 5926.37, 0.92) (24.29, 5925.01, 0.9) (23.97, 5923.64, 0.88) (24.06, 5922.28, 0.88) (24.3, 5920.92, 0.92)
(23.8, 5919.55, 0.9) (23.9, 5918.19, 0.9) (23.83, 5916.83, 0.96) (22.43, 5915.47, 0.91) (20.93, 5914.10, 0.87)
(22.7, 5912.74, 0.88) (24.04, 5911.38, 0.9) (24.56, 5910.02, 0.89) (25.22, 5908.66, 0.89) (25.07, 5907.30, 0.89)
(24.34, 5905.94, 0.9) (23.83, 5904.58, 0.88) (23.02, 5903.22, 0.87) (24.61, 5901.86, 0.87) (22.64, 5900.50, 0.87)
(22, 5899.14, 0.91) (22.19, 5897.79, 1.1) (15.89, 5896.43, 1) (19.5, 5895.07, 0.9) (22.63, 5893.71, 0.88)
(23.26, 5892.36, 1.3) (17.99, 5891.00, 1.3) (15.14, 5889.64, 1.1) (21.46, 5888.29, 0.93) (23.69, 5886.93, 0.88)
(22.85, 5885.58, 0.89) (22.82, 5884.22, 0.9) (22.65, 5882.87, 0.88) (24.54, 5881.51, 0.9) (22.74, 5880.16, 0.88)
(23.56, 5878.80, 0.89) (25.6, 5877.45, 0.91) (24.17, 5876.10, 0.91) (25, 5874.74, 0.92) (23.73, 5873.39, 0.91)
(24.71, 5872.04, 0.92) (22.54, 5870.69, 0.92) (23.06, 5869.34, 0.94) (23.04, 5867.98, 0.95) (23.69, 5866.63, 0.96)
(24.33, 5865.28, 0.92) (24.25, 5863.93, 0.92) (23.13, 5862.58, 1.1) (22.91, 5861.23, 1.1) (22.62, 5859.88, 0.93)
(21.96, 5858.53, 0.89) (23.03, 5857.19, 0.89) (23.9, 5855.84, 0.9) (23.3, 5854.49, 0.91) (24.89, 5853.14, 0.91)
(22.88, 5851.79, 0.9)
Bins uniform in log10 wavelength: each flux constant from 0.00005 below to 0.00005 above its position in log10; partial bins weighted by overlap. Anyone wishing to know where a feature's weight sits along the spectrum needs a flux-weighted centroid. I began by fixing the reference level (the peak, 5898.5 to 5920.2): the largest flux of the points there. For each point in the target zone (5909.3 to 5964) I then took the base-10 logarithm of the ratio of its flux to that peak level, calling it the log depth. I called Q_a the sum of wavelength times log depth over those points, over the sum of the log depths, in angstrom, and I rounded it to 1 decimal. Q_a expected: 5938.6 angstrom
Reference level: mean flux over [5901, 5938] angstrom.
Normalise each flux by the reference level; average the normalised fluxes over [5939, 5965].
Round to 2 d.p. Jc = 0.98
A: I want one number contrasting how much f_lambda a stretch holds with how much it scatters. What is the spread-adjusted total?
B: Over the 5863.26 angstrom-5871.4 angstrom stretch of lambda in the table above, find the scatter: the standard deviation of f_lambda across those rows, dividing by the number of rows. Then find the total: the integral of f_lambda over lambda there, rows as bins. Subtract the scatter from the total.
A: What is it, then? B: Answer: 190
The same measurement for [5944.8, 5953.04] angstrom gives 191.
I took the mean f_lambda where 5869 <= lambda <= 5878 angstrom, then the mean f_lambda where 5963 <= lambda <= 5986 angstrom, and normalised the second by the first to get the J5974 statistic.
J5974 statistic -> 0.95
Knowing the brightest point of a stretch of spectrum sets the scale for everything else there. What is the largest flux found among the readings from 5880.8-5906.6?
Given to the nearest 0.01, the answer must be 24.61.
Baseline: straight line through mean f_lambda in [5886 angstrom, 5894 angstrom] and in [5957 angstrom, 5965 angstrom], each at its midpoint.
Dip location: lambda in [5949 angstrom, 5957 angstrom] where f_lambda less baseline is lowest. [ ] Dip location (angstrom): 5956.47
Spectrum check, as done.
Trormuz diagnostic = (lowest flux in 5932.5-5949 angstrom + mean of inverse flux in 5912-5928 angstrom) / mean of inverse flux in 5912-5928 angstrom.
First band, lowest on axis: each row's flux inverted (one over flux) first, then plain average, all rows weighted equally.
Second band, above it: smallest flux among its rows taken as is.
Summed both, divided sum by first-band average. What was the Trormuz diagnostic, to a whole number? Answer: 493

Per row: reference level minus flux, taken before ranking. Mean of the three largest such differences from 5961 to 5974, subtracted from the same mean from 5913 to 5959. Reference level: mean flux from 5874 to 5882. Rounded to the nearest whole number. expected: 1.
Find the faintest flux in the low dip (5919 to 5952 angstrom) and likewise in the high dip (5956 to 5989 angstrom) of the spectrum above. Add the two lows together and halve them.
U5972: 21.0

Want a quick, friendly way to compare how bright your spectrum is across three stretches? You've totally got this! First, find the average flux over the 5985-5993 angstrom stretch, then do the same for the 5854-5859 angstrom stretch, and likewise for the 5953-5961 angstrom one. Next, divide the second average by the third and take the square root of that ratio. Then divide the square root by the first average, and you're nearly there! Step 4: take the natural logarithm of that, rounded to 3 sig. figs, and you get -3.13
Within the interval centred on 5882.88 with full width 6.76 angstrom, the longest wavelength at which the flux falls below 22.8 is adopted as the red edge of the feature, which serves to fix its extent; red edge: 5882.87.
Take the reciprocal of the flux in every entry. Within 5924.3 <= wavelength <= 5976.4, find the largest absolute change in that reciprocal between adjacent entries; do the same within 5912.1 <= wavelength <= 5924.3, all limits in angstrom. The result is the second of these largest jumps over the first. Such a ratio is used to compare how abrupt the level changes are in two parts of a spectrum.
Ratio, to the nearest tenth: 0.5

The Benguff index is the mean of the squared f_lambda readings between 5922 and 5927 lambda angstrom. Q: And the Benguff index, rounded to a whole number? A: 569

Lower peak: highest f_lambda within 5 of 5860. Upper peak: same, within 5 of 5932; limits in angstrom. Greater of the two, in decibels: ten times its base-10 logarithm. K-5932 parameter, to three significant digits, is 13.9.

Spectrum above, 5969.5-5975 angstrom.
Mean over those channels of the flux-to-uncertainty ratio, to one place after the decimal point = 26.6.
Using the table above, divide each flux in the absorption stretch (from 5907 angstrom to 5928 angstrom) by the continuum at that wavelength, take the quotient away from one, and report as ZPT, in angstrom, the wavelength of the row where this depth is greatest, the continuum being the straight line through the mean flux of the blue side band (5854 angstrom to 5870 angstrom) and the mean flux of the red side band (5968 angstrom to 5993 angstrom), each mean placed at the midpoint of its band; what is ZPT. 5914.10 angstrom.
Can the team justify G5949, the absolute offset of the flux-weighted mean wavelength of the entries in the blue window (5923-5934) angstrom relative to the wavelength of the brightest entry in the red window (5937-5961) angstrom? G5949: 11.6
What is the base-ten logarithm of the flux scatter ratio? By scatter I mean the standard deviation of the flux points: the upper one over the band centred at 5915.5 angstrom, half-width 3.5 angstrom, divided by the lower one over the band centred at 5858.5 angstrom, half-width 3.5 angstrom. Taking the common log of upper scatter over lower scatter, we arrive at 0.24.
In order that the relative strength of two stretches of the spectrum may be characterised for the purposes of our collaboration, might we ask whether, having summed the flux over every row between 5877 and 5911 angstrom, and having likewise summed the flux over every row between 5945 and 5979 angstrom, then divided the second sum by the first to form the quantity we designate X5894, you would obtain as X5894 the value 1.022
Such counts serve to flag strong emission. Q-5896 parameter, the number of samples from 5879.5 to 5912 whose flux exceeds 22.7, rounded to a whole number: 14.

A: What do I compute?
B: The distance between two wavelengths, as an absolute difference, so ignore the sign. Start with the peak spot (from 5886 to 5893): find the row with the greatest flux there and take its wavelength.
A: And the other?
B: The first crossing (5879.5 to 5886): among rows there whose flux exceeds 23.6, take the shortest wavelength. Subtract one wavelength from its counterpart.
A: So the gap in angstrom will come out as 5.4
